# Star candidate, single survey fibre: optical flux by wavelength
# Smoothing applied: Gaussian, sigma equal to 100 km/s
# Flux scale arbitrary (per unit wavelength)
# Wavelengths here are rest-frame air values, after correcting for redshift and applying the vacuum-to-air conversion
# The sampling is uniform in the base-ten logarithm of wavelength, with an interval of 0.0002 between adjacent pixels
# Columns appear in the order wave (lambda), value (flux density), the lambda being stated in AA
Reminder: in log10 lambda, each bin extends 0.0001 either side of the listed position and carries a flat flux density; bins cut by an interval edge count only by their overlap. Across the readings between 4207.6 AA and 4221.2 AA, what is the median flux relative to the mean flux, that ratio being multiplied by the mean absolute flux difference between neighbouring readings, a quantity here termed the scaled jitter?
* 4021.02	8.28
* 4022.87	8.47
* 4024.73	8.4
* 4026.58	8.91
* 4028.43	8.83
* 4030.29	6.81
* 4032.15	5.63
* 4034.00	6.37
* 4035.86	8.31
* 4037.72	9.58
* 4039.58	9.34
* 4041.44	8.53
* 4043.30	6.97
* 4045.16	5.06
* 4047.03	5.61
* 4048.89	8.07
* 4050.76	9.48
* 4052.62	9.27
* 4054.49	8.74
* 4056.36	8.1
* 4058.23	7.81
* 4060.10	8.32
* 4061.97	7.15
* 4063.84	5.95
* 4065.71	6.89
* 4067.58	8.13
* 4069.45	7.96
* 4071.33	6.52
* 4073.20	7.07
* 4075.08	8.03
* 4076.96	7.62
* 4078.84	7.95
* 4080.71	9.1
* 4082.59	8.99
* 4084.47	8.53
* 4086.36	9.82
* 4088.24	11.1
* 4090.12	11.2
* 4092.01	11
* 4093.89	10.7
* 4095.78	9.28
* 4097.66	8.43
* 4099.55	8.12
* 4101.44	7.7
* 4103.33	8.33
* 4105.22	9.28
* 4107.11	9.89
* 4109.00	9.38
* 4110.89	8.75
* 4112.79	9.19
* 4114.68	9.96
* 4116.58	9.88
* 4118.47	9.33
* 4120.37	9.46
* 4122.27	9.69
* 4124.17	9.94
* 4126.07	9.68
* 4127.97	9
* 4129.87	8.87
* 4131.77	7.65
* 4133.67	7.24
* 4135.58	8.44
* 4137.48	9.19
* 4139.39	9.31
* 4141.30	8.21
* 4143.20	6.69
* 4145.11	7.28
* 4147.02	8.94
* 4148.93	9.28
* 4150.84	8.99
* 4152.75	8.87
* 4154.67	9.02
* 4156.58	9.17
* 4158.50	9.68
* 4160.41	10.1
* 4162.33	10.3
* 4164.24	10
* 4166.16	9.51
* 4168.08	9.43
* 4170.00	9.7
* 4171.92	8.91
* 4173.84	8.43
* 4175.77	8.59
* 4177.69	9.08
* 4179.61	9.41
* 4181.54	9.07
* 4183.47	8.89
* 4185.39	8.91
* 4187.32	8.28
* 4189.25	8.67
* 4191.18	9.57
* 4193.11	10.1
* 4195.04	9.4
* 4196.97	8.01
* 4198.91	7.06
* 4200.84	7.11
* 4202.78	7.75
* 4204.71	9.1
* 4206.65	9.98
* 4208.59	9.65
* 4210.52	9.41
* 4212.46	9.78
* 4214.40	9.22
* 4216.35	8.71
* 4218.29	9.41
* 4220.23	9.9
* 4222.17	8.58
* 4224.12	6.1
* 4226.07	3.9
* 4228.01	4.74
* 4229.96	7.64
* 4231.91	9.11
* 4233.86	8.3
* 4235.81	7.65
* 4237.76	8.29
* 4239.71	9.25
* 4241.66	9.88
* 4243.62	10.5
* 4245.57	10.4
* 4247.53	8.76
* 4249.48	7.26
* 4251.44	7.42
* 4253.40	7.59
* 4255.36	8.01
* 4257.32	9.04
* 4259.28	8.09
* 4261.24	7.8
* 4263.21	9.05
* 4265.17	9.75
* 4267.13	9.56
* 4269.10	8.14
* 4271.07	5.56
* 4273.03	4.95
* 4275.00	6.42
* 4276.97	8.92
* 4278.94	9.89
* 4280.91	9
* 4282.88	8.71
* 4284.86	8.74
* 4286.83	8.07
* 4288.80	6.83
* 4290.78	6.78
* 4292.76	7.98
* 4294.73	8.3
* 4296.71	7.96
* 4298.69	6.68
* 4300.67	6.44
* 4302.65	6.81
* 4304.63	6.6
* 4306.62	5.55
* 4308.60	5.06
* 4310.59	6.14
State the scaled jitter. 0.48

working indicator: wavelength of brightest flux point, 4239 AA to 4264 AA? 4243.62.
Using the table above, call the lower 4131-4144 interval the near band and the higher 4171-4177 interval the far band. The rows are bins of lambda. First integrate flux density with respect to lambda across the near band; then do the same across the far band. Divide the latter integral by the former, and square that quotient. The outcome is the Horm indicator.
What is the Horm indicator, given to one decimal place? 0.2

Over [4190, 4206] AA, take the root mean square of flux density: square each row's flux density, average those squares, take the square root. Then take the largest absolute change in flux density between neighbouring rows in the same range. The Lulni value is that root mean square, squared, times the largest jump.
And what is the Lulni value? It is 102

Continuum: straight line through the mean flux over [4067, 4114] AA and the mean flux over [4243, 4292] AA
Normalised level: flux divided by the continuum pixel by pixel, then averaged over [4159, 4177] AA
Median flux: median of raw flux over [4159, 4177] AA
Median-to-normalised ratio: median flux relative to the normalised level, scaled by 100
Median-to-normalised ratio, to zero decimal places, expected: 865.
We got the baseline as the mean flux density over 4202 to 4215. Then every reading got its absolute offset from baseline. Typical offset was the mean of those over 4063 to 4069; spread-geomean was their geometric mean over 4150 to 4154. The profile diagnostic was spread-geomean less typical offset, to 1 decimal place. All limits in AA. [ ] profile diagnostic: -1.9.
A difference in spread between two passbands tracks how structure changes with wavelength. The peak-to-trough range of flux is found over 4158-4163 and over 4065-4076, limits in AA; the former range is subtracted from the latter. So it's 1.0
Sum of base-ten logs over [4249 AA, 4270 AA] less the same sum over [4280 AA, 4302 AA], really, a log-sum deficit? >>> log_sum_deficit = 0.34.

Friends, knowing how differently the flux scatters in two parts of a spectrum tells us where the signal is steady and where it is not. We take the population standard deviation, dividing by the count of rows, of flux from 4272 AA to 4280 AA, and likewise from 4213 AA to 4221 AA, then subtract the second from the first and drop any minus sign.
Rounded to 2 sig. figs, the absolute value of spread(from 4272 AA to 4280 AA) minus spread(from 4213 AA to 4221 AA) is 1.5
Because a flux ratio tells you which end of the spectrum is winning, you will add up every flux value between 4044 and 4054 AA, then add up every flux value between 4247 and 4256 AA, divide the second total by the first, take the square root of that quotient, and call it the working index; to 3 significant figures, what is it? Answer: 1.02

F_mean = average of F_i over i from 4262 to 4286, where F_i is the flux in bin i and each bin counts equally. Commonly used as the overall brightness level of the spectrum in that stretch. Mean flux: 8.22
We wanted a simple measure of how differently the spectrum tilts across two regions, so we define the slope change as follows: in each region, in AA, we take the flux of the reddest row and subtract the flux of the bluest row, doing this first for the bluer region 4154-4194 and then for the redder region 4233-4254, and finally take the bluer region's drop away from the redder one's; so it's -1.8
